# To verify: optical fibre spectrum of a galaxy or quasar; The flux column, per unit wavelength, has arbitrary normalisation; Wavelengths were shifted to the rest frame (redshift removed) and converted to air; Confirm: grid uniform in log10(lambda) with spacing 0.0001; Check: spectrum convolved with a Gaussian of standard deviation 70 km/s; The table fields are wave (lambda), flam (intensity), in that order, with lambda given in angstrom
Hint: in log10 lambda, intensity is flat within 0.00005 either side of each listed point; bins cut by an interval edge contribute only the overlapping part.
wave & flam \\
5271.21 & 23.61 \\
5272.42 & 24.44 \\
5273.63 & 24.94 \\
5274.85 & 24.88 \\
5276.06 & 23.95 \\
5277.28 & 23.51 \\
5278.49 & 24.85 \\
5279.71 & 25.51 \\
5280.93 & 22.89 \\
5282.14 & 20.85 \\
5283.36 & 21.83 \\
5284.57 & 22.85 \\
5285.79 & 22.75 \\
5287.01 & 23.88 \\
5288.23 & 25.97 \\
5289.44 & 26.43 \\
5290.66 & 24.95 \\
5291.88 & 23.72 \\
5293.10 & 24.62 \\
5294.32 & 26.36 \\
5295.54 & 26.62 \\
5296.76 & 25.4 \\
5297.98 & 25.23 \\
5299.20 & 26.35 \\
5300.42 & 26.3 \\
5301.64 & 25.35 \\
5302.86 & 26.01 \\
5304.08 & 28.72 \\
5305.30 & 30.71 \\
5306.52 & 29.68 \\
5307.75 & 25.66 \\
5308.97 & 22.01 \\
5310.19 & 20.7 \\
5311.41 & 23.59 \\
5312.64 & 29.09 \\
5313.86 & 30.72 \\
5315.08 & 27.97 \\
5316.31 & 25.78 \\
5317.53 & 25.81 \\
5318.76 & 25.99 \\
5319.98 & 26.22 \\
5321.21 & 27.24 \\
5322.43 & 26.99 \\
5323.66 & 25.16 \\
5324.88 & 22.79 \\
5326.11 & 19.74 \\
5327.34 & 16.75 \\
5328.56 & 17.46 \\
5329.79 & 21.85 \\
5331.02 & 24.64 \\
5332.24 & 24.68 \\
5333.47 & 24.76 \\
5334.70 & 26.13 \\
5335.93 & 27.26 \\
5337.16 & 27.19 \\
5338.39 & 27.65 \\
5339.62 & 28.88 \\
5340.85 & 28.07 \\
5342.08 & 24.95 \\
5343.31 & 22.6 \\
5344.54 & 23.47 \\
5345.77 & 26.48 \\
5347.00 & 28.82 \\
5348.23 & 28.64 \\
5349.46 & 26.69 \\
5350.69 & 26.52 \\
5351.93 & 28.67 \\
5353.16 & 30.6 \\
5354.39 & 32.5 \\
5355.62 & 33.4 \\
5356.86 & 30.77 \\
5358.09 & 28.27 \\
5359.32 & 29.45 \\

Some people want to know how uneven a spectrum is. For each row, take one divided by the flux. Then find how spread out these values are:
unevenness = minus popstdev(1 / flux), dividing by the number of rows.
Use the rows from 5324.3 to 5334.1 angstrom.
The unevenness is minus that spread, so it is -0.0072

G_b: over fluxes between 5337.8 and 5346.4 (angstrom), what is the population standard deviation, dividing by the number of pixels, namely 2.2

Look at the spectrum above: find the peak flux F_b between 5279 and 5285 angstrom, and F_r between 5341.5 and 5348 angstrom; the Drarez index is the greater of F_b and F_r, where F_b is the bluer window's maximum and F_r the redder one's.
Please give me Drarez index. 28.8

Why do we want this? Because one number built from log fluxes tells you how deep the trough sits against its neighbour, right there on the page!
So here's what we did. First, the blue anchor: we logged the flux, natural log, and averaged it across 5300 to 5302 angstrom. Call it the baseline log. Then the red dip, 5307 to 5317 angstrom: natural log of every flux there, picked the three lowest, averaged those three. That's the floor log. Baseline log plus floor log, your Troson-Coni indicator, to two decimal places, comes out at 6.35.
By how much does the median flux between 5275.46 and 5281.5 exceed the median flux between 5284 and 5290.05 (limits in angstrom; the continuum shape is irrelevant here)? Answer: 0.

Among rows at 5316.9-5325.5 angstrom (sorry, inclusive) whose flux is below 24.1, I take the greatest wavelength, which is 5324.88 angstrom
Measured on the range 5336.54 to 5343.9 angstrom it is 5343.31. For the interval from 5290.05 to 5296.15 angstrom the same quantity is 5291.88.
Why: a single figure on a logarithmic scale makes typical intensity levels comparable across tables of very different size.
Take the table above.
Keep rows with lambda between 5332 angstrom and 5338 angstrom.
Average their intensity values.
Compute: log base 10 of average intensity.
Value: 1.42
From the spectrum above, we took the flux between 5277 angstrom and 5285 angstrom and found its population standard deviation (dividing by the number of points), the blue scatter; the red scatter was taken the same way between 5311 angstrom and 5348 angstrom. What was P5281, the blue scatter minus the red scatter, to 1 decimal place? -1.7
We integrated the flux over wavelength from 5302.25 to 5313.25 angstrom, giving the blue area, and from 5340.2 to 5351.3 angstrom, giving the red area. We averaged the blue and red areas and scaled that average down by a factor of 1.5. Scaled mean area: 193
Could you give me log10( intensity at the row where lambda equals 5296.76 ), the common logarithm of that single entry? 1.40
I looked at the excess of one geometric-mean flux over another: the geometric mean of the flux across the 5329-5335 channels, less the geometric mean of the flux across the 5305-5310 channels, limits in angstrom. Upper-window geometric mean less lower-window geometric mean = -2.4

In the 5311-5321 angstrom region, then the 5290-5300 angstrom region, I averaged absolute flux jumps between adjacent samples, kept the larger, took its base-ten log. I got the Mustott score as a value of 0.25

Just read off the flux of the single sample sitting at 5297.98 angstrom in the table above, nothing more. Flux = 25.23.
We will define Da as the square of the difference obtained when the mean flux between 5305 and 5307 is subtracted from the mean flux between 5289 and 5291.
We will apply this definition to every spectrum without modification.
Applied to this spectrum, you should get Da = 20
